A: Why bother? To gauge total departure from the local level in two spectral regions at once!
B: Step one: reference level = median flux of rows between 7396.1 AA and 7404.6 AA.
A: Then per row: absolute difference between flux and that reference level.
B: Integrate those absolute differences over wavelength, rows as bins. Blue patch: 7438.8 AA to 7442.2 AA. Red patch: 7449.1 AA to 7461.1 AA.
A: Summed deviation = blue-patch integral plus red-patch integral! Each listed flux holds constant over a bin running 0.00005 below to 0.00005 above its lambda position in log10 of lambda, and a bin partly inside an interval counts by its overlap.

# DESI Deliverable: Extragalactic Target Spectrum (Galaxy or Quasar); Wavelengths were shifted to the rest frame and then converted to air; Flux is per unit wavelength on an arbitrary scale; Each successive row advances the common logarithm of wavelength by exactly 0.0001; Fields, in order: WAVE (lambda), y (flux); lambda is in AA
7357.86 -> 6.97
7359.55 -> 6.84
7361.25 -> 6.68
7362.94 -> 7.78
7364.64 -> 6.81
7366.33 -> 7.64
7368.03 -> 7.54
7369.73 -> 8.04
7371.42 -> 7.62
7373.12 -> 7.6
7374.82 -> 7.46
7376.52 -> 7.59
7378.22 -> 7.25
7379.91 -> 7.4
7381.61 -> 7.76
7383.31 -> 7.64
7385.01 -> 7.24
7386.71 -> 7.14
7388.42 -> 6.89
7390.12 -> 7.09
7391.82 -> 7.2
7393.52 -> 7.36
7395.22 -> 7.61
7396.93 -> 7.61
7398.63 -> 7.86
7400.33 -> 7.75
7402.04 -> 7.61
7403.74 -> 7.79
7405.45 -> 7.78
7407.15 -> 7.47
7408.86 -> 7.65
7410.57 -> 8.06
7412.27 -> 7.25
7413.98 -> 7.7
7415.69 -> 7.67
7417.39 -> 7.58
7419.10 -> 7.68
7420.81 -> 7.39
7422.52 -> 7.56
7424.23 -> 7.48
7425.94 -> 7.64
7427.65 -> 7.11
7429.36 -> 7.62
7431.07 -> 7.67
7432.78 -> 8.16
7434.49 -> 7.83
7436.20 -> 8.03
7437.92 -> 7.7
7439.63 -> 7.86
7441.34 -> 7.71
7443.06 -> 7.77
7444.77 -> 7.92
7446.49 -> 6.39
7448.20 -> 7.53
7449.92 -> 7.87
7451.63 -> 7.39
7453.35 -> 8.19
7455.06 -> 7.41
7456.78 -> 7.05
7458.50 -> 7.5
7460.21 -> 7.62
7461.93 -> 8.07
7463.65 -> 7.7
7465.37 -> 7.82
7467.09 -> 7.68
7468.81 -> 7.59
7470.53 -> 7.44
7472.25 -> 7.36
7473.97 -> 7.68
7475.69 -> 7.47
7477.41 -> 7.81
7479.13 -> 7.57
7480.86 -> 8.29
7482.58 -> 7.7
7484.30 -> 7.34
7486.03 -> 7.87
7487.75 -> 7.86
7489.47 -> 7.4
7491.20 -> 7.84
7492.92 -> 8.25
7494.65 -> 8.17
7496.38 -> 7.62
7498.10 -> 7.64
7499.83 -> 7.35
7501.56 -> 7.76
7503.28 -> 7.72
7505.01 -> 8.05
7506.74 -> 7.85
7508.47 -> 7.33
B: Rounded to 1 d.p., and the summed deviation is 4.3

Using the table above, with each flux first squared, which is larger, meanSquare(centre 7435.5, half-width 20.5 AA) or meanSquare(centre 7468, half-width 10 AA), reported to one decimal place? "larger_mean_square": 58.5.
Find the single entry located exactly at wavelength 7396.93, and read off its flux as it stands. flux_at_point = 7.61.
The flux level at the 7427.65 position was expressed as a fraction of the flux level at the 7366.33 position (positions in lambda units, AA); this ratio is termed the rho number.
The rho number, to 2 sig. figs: 0.93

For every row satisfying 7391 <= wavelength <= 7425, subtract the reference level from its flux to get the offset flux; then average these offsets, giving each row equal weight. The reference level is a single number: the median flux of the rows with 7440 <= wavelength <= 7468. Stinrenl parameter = -0.09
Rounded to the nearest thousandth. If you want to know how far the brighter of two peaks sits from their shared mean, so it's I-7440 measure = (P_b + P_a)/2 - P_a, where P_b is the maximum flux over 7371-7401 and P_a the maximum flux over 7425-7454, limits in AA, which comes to -0.165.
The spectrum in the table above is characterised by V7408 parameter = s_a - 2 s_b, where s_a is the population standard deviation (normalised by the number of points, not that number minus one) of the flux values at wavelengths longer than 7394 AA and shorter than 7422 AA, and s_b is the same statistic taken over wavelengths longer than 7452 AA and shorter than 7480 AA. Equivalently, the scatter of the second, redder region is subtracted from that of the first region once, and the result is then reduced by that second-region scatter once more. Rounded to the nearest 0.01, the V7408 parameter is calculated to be -0.35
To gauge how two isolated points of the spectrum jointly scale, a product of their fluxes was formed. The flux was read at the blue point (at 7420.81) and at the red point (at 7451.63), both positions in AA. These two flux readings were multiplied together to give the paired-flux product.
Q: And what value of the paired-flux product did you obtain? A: 54.6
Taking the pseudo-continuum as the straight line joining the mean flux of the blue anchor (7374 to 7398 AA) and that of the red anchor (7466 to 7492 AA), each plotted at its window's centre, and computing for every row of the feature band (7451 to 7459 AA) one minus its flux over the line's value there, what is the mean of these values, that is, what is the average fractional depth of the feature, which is 0.010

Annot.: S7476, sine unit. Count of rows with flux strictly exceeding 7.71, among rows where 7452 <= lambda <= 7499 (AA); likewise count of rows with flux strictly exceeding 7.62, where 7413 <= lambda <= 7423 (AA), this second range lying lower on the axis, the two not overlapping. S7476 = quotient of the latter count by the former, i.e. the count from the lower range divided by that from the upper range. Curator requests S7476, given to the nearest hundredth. 0.30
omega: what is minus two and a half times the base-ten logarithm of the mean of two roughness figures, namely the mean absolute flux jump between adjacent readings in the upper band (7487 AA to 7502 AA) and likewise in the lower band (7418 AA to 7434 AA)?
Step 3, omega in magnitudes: 1.28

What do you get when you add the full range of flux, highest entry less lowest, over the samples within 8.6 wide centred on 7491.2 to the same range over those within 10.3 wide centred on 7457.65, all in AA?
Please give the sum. 1.99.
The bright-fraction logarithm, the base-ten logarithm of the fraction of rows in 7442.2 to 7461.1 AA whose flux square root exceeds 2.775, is -0.4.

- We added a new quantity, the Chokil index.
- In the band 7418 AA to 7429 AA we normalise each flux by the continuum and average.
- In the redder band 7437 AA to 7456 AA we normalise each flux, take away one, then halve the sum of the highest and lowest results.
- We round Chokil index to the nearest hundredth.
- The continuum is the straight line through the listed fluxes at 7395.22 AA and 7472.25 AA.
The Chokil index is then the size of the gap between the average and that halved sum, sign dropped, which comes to 1.01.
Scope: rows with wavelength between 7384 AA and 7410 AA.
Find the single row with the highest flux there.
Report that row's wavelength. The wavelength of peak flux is 7398.63 AA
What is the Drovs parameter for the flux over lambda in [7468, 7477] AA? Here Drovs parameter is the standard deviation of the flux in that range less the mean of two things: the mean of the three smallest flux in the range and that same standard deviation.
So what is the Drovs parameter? -3.65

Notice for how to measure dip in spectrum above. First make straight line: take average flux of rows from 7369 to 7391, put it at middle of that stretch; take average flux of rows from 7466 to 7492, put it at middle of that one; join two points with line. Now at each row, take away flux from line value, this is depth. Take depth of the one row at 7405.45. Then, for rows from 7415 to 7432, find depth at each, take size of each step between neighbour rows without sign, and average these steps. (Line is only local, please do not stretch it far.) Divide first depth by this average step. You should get -1.3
